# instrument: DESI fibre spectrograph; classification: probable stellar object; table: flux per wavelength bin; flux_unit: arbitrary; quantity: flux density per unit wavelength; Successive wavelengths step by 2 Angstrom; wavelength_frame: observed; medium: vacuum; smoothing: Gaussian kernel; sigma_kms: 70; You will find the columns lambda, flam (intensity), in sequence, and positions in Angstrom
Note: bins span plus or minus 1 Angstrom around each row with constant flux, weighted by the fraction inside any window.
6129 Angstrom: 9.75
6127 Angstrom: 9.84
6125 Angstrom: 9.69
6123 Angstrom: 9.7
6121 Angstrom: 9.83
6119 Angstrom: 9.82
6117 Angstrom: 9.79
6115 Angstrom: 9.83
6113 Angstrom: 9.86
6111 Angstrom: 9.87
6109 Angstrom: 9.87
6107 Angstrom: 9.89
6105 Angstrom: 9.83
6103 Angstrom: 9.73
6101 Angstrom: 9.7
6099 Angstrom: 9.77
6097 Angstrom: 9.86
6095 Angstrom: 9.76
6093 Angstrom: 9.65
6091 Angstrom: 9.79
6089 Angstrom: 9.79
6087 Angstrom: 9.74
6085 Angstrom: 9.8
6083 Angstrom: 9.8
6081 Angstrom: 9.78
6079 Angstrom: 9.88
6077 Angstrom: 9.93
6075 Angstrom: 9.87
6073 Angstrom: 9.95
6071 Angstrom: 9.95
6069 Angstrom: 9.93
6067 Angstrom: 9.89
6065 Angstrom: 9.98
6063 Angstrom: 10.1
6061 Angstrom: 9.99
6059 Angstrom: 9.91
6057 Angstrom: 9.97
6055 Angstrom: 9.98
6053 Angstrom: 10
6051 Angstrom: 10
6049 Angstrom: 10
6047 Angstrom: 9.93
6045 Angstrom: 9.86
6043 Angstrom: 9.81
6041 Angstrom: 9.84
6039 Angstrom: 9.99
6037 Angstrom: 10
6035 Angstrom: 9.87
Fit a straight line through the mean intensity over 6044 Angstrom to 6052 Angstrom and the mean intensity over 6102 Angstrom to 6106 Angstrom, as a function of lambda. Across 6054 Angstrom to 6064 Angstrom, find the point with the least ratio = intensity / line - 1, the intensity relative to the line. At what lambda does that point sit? 6059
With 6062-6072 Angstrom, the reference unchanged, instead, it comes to 6067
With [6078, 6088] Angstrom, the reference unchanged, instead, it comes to 6087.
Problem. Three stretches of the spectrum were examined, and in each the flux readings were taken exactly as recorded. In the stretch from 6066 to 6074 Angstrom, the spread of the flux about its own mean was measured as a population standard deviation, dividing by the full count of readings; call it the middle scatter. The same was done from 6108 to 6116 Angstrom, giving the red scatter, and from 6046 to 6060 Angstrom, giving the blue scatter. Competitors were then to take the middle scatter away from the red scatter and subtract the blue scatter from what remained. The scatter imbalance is -0.042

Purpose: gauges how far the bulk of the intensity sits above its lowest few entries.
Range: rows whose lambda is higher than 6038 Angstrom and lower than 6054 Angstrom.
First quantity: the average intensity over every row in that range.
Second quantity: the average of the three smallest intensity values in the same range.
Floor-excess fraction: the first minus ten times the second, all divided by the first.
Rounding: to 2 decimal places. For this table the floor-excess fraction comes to -8.91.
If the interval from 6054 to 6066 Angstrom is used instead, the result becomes -8.96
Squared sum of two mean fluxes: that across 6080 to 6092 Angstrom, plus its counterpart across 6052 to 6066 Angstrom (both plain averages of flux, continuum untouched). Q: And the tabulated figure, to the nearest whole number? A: 391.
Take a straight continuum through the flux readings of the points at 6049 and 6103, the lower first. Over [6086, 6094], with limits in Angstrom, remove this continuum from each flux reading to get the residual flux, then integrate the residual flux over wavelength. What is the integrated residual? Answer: -0.42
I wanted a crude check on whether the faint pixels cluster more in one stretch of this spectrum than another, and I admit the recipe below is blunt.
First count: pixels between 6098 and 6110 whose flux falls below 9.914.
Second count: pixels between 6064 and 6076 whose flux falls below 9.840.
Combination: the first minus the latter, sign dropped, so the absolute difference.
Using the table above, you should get 6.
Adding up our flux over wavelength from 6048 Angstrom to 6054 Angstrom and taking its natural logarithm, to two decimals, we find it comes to 4.09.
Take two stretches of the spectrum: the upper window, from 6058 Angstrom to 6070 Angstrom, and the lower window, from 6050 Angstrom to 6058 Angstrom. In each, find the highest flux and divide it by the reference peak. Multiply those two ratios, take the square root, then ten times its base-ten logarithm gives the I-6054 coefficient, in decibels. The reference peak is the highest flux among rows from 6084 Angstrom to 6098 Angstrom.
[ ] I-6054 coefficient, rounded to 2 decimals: 0.08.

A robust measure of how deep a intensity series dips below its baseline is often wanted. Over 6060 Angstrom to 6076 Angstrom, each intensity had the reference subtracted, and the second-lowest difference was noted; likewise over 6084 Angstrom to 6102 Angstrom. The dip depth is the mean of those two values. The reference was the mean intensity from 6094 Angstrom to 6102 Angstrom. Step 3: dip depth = 0.02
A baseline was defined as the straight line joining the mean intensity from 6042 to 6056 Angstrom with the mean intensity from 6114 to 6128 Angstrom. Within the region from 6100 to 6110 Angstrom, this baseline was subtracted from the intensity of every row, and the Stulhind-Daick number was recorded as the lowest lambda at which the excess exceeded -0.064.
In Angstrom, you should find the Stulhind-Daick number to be 6105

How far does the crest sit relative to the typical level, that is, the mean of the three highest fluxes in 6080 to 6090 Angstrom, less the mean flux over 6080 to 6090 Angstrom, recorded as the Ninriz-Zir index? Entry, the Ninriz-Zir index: 0.01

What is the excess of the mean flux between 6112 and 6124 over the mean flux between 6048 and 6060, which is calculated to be -0.17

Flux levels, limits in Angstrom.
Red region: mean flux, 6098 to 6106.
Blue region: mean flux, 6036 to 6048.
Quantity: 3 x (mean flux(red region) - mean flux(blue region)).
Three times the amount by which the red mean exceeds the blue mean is -0.44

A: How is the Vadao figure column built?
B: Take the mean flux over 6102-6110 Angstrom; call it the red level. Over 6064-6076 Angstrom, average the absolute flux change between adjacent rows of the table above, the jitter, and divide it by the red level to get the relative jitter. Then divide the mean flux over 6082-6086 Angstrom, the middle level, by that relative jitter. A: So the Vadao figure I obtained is 2094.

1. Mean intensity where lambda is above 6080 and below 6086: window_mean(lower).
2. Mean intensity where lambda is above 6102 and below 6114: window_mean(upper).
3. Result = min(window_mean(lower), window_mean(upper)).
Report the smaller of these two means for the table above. 9.79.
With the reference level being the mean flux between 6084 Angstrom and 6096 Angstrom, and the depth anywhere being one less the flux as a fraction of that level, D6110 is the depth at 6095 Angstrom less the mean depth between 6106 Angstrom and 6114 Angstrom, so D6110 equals 0.012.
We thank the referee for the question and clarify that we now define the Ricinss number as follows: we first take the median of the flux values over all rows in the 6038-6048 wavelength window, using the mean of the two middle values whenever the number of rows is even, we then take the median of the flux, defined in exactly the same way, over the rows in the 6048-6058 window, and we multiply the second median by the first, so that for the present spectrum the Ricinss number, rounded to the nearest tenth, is 98.6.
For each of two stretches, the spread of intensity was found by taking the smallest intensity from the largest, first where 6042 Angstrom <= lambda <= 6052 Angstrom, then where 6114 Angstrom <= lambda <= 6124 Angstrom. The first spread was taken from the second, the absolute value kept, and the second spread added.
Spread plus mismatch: 0.19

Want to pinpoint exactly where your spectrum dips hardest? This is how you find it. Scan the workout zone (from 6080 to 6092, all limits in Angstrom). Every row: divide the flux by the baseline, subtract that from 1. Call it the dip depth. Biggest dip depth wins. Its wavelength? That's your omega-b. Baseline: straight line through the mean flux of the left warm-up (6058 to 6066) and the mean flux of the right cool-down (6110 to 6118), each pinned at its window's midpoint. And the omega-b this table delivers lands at 6087 Angstrom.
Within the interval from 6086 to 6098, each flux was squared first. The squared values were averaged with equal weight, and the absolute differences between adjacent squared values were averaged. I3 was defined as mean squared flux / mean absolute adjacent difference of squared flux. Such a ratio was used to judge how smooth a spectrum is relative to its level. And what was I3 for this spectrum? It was 61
